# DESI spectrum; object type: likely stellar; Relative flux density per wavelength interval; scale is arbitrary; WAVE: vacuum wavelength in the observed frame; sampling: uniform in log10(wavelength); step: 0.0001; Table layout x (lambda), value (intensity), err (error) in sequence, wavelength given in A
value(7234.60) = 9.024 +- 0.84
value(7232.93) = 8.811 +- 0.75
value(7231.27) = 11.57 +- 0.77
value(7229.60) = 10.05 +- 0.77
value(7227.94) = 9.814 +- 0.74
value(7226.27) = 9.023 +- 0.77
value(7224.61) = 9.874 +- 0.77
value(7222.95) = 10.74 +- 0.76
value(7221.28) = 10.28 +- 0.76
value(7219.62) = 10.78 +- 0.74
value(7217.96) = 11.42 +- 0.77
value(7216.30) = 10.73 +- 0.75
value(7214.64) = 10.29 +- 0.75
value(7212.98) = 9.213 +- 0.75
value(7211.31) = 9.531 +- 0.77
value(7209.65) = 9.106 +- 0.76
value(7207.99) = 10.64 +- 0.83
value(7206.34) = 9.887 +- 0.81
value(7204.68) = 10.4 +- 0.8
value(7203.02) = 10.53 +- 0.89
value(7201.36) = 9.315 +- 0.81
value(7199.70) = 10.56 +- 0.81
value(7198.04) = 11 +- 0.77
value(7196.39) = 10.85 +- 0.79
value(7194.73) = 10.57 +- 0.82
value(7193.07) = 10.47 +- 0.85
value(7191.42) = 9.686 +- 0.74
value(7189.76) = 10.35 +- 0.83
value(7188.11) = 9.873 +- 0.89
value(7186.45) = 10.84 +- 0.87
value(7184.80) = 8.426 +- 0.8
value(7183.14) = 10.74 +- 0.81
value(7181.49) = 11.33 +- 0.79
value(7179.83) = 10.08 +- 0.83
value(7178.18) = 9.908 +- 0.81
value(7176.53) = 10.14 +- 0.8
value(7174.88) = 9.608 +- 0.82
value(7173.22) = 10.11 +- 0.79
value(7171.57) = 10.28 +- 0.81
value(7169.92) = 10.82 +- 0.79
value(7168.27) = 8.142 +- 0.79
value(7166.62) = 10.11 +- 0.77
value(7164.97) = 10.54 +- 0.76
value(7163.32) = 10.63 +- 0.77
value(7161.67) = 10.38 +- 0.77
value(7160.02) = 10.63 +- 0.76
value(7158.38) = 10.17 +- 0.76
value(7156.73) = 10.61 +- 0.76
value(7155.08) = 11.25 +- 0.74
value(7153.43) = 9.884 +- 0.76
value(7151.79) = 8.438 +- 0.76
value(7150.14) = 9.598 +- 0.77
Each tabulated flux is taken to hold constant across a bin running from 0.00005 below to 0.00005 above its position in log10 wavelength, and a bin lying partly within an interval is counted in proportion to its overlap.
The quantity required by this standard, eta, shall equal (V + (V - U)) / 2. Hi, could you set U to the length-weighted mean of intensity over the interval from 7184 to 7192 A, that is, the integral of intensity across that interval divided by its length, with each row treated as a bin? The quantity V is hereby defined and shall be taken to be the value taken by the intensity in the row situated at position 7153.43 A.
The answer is 4.96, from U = 9.8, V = 9.884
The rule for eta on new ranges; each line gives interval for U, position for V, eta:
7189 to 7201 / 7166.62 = 4.88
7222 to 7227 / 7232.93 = 3.86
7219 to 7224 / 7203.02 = 5.25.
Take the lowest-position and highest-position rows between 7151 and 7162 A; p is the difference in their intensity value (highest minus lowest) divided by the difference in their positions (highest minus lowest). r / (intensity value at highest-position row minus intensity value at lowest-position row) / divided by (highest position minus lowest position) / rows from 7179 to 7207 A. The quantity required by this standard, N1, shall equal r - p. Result -0.20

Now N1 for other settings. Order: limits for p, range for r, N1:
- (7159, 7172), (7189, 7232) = 0.06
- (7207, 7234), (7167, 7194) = 0.17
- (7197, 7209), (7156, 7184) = 0.04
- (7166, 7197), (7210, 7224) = 0.08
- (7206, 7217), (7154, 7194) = -0.11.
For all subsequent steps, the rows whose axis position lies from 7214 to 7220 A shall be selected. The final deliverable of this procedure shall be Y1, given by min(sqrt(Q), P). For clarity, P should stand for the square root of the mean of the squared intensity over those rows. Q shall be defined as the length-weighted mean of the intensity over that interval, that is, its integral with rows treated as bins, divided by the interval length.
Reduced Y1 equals 3.29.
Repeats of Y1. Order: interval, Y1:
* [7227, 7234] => 3.16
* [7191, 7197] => 3.23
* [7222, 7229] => 3.14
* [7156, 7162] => 3.23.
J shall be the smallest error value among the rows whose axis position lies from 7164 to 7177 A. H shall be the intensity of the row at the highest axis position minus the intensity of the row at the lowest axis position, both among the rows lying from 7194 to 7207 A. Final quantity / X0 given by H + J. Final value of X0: 0.1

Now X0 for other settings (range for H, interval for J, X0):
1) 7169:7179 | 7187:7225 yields -0.2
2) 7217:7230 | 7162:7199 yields -0.6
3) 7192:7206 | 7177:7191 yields 0.7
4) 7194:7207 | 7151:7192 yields 0.1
